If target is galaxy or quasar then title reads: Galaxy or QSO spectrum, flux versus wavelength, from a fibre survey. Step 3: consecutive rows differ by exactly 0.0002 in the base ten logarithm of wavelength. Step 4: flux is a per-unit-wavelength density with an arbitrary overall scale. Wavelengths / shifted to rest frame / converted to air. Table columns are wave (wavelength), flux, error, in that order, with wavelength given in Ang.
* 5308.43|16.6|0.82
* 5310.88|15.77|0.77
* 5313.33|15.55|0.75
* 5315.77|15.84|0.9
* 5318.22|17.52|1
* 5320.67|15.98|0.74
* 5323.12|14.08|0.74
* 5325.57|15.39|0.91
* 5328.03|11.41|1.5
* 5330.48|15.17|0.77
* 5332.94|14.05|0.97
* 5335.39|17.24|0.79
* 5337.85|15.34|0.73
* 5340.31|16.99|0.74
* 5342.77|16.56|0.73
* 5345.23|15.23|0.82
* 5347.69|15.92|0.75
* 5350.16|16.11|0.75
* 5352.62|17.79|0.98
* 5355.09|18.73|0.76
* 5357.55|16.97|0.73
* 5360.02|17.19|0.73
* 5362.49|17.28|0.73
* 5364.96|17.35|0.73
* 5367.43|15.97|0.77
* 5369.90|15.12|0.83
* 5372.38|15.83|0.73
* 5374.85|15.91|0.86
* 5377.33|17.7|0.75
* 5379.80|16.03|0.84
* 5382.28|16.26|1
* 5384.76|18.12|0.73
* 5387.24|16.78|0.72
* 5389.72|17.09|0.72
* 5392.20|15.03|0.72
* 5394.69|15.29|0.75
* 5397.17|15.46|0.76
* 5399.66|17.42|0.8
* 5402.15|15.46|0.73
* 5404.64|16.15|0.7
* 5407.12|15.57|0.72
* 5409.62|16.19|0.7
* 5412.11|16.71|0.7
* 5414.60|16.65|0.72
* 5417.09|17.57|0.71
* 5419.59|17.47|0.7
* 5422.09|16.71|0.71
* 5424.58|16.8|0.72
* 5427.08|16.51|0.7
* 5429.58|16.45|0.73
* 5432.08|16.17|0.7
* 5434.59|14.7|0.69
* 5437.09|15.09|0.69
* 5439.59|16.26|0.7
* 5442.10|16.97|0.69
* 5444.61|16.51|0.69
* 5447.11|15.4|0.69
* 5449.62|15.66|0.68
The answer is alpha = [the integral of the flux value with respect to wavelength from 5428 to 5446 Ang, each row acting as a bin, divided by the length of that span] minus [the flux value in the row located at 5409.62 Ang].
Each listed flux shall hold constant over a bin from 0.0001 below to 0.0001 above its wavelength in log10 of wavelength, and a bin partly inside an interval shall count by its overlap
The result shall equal -0.2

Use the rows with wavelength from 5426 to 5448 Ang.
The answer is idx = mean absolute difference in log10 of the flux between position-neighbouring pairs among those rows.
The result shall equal 0.019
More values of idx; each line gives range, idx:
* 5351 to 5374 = 0.019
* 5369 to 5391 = 0.026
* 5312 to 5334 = 0.059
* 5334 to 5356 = 0.029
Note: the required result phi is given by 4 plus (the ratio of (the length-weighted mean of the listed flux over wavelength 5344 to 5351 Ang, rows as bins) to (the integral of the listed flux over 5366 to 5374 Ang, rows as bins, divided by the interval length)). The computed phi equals 5.00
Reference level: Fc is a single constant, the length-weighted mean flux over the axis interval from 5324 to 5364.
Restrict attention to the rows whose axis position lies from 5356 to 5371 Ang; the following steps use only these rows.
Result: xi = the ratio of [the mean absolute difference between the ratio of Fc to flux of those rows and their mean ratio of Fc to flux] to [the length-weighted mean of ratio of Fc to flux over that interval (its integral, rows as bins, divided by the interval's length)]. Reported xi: 0.046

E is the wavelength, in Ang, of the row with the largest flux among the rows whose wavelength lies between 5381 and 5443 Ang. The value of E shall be 5384.76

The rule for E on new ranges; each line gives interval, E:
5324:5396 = 5355.09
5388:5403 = 5399.66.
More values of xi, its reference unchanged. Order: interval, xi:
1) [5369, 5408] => 0.046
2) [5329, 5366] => 0.061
